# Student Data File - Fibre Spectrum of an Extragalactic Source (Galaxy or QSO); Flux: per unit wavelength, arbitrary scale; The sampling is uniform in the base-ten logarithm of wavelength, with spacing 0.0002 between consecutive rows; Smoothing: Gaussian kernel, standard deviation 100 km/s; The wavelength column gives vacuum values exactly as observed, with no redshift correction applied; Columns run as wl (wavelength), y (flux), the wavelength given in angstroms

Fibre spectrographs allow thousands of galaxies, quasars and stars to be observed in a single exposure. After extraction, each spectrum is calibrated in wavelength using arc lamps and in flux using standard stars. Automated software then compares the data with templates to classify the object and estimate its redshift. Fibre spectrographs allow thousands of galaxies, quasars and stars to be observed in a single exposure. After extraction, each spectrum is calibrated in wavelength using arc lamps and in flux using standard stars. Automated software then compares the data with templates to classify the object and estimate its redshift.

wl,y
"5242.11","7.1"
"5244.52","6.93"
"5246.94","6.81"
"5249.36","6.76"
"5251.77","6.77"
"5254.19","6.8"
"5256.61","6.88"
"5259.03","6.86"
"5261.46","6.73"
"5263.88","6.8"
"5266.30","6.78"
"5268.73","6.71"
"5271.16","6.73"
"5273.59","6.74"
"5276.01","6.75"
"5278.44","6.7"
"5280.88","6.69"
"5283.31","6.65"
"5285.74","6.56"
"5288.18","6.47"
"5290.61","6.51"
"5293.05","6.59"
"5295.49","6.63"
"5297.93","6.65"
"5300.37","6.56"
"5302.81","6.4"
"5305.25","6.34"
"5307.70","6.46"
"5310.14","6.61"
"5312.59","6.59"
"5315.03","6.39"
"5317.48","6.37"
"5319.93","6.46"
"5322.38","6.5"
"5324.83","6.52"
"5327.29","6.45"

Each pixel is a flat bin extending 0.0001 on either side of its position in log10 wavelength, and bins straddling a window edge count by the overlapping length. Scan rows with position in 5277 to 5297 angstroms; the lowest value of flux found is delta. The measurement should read 6.47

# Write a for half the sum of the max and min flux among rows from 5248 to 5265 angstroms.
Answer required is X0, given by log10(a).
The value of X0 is 0.833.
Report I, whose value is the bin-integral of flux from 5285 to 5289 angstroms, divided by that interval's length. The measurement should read 6.51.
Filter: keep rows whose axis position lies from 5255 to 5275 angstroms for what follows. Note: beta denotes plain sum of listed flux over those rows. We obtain 54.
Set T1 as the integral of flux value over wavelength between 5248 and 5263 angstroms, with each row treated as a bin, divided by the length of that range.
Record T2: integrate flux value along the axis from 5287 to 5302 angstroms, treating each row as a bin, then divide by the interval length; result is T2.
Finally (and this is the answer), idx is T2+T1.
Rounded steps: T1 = 6.80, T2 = 6.56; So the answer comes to 13.4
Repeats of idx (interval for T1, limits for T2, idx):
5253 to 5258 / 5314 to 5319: 13.2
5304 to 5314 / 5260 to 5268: 13.3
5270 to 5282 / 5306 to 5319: 13.2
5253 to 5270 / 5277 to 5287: 13.4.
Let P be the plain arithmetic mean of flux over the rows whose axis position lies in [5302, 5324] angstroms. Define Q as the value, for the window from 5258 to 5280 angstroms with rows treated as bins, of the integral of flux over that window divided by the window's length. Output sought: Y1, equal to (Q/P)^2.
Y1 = 1.09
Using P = 6.46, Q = 6.75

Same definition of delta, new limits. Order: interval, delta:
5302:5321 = 6.34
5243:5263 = 6.73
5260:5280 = 6.7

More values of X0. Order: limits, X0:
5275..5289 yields 0.820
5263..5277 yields 0.830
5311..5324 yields 0.812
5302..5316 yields 0.811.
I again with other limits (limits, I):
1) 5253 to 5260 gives 6.85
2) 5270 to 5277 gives 6.75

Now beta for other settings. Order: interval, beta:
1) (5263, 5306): 119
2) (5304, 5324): 52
